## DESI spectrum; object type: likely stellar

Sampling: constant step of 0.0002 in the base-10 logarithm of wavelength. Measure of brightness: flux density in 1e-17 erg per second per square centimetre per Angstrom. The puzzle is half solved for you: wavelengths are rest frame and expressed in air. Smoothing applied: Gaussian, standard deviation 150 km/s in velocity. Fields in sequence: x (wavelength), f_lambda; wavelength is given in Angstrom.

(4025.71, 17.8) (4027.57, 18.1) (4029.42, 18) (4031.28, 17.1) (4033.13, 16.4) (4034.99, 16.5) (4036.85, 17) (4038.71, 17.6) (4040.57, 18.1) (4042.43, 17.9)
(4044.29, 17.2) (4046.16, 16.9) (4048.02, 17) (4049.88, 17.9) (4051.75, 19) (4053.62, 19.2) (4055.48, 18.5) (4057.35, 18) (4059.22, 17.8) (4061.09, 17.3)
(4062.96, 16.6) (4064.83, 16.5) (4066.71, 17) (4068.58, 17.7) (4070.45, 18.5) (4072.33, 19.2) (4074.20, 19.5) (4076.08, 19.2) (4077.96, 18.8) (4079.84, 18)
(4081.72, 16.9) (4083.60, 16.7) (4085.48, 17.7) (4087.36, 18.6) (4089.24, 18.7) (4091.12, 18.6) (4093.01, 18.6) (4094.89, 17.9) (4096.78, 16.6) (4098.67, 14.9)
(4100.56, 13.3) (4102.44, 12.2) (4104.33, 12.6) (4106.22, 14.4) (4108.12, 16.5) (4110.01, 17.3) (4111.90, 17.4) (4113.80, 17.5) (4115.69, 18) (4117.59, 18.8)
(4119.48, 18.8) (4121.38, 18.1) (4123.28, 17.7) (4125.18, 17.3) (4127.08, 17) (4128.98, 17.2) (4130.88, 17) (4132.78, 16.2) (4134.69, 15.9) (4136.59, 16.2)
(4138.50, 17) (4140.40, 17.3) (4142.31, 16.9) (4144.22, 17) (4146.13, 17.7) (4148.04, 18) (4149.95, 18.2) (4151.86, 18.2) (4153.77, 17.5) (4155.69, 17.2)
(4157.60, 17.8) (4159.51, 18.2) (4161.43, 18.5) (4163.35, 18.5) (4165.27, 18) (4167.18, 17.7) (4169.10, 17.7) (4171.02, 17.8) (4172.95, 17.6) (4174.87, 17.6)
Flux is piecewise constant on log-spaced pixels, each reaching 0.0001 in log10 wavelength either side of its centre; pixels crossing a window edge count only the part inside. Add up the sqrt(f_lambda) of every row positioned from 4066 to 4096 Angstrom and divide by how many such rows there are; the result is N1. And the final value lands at 4.27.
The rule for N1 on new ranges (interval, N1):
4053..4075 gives 4.24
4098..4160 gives 4.10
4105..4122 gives 4.17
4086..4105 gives 4.01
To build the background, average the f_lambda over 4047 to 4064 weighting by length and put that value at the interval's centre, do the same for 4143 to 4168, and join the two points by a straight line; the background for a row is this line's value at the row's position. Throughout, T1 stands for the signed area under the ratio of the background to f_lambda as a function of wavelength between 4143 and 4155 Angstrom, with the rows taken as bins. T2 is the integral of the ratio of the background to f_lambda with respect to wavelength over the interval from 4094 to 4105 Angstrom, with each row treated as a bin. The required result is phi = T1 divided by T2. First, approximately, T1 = 12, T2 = 14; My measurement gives 0.9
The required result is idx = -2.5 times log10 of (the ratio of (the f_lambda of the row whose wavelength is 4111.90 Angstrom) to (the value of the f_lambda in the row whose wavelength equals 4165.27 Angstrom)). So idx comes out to 0.04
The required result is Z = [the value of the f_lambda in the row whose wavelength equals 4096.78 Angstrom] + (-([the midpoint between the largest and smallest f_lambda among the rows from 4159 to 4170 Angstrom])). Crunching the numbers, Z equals -1.50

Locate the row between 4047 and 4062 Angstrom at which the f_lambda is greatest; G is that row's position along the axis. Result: 4053.62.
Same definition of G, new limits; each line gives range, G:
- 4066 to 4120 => 4074.20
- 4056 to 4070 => 4057.35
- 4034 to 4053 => 4051.75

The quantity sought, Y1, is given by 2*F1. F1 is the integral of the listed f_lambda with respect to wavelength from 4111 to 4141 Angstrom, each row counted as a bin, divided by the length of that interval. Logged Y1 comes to 34.7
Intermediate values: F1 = 17.3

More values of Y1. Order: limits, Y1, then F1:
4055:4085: 35.7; 17.9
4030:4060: 35.3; 17.6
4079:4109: 32.8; 16.4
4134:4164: 35.0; 17.5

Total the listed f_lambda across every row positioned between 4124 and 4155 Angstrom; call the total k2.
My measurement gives 275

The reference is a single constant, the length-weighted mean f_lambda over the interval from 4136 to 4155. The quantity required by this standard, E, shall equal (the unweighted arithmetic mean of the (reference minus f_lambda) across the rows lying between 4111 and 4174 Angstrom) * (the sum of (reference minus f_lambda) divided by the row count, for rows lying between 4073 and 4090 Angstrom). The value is 0.13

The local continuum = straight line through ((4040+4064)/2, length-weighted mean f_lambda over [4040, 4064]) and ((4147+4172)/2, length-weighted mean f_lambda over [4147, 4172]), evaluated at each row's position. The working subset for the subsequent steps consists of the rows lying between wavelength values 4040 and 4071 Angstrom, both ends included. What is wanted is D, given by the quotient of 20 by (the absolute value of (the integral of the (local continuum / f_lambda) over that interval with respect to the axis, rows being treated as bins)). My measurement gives 0.6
